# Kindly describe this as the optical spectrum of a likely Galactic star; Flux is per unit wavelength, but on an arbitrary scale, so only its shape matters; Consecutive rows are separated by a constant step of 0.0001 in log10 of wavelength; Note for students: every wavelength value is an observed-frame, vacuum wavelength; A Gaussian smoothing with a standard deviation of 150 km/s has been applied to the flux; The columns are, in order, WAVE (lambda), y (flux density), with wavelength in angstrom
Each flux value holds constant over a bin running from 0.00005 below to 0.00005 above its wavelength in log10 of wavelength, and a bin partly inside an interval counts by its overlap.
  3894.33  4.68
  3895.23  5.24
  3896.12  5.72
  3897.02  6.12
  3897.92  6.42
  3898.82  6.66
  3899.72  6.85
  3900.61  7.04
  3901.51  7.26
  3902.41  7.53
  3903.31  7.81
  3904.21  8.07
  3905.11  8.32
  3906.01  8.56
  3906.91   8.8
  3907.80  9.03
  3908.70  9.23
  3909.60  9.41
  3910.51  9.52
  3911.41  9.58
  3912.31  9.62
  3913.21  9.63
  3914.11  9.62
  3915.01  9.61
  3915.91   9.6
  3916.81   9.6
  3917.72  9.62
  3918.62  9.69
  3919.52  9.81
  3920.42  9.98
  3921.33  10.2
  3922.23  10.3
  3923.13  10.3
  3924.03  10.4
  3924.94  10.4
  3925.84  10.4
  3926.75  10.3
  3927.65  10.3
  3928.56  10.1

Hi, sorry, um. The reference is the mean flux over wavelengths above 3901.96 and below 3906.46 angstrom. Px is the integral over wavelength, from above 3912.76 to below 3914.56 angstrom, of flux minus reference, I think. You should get 2.8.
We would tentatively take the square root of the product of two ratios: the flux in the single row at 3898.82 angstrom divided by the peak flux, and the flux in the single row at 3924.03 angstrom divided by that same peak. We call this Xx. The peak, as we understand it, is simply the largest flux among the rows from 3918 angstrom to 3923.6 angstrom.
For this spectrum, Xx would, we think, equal 0.81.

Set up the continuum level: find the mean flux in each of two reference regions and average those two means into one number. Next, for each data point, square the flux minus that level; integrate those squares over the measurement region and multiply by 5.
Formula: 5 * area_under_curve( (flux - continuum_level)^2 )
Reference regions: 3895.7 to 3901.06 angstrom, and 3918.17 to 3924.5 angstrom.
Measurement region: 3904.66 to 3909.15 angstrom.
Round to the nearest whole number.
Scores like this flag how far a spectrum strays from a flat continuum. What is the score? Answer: 8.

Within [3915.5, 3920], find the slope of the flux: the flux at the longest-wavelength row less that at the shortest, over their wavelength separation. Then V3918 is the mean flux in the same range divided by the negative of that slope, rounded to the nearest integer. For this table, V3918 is -166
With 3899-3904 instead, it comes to -27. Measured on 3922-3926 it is -374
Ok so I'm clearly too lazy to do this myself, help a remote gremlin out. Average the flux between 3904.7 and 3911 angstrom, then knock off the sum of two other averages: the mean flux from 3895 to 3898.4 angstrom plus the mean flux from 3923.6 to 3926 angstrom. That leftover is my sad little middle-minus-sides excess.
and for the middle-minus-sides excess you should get -7.3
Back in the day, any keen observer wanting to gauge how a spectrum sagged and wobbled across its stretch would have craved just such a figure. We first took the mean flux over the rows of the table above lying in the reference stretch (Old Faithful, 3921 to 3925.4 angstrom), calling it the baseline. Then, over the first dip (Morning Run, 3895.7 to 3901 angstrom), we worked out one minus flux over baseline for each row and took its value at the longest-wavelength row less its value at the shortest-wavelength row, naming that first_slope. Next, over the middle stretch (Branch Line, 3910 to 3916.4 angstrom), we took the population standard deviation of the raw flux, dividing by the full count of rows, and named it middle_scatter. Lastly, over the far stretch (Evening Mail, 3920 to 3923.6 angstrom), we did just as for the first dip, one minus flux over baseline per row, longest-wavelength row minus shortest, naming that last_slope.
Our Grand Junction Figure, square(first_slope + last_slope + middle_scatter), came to 0.015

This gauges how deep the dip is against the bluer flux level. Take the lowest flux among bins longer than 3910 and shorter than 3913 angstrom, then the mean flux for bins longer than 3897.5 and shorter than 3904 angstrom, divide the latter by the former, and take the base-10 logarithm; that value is -0.13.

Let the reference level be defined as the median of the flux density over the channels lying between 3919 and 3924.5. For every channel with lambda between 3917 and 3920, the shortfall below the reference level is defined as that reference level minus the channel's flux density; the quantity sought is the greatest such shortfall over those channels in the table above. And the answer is 0.63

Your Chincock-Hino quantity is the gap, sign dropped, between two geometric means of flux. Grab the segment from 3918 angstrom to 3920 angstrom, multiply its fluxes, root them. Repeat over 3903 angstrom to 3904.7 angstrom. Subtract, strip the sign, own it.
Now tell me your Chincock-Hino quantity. 1.8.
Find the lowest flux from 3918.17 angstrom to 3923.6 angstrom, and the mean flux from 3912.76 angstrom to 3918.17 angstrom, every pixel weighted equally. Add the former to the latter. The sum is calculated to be 19.3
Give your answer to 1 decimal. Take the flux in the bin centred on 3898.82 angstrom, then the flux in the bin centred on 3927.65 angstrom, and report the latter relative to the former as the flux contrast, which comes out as 1.5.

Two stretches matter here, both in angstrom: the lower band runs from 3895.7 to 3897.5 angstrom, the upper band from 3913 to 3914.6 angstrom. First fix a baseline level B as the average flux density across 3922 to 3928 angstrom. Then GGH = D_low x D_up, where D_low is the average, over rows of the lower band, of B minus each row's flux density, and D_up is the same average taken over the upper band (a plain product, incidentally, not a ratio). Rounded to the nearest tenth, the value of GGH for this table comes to 3.2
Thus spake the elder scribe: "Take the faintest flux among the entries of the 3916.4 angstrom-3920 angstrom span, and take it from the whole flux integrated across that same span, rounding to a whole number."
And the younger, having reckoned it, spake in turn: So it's 25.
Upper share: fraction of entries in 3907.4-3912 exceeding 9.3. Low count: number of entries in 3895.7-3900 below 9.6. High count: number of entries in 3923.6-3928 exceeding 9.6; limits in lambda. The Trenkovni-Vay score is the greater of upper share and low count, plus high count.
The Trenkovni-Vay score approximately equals 10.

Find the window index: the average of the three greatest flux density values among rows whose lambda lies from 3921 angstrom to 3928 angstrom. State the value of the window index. 10.4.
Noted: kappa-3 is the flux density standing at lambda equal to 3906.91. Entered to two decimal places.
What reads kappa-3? 8.80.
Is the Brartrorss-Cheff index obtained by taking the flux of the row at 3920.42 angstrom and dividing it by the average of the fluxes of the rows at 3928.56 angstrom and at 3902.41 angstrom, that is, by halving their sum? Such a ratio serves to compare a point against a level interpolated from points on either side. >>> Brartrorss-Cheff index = 1.13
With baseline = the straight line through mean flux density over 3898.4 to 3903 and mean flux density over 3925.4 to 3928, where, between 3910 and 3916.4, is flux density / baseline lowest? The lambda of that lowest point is 3915.91 angstrom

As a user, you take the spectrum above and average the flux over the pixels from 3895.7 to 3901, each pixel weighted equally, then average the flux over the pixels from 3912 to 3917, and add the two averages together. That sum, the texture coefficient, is 16.1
